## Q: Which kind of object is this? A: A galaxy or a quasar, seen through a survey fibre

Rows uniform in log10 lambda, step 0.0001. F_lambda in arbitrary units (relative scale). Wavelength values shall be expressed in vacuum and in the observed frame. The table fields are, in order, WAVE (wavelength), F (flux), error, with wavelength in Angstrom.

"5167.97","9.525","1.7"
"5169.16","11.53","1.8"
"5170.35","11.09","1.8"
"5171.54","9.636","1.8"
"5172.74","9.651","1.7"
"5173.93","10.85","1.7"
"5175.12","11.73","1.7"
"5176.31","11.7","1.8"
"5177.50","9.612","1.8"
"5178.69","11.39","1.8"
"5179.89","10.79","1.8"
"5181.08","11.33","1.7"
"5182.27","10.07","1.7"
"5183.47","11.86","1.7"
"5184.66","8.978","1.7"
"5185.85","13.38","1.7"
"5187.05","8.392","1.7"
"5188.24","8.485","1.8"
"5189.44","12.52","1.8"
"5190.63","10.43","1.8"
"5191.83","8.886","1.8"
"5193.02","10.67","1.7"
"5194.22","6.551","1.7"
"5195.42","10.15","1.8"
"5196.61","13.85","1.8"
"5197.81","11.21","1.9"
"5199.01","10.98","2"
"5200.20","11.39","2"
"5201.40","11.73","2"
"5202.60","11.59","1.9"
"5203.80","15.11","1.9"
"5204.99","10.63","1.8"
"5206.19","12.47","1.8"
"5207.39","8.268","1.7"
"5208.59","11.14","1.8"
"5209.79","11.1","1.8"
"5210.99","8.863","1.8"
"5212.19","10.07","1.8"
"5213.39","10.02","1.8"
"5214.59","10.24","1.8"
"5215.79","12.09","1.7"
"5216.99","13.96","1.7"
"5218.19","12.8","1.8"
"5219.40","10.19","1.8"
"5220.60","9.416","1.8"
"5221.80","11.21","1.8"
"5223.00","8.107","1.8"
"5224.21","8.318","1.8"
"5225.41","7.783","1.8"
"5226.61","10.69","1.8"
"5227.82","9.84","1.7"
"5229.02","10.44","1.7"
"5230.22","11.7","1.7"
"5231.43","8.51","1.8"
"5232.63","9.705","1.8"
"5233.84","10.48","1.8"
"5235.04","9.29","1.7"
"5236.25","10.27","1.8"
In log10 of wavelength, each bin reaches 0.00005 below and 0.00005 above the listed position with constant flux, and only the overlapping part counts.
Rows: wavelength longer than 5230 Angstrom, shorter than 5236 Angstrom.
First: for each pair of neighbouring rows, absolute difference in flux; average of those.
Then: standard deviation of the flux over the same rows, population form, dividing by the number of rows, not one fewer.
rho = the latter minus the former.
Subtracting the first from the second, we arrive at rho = -0.5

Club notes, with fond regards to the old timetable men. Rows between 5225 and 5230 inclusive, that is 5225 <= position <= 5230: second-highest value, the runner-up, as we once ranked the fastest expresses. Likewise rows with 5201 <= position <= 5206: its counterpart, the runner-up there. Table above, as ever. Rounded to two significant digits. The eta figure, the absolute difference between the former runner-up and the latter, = 1.3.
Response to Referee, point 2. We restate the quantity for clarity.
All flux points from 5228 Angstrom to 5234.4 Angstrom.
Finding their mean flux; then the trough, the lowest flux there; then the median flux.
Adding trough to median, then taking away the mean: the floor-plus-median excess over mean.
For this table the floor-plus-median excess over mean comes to 8.8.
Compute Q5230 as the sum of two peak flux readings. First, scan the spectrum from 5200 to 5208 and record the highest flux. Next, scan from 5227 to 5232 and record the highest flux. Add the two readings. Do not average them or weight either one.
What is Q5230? 26.8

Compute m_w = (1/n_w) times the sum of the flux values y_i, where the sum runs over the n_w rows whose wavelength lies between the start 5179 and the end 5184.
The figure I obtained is 11.0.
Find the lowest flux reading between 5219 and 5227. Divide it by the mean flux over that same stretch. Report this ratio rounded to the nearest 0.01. 0.83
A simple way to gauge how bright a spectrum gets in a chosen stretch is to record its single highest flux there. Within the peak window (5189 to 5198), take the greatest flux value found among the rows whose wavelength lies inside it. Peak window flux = 13.85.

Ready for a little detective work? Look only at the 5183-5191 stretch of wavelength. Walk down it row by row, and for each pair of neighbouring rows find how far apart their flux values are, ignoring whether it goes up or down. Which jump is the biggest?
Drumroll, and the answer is 5.0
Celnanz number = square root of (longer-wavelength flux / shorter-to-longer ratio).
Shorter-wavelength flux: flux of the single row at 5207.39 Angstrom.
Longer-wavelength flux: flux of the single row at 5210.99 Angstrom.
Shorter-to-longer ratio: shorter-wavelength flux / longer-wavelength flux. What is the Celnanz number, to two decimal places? 3.08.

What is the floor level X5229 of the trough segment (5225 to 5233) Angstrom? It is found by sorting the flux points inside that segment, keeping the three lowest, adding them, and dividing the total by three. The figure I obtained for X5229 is 8.67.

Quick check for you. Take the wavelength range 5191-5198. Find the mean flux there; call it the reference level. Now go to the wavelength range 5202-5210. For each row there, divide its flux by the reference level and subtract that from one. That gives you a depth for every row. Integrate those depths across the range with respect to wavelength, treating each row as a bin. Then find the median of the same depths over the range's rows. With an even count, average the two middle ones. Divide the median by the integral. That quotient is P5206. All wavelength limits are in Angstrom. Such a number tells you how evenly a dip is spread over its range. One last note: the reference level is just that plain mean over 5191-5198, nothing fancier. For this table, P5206 0.09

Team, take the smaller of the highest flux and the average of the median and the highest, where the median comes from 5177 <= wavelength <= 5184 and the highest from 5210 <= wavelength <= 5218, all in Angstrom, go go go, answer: 12.5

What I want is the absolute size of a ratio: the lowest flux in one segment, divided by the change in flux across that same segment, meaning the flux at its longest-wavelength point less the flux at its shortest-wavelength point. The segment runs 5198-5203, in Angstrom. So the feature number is 18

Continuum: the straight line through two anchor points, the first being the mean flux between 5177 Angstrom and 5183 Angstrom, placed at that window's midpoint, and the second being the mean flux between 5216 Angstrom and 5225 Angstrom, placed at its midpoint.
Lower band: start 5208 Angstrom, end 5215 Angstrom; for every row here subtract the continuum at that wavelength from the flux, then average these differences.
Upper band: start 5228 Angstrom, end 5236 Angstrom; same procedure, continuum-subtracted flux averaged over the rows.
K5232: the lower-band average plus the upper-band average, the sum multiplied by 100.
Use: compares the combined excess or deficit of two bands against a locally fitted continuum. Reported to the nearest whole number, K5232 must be -88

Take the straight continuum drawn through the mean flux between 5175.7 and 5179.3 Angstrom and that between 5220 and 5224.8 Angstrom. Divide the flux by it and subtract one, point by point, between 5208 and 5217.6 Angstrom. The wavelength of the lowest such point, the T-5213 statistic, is 5210.99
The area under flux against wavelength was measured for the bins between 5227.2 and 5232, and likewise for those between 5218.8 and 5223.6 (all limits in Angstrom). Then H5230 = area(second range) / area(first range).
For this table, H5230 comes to 0.96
